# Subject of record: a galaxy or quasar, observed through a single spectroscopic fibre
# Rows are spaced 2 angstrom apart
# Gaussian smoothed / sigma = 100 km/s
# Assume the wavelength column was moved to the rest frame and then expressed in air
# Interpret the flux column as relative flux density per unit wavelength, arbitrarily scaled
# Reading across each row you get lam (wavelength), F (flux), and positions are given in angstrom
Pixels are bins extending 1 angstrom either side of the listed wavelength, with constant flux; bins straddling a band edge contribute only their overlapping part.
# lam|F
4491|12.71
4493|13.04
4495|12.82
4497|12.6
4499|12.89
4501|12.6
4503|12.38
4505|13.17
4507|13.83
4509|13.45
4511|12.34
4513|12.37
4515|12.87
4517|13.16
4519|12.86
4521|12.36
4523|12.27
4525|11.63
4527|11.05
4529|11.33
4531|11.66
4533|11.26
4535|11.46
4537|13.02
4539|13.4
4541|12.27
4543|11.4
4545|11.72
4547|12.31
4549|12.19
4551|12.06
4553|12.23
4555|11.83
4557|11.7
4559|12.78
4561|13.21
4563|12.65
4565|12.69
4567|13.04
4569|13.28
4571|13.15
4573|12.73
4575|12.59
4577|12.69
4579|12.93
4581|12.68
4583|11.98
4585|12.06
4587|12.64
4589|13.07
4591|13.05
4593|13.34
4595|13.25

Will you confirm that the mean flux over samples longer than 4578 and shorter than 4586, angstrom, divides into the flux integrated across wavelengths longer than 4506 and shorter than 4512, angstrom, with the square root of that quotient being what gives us 2.53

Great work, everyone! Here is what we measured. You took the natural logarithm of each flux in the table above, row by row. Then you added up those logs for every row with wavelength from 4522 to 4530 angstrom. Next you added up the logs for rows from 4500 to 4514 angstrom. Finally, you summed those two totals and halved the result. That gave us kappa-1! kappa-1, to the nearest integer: 14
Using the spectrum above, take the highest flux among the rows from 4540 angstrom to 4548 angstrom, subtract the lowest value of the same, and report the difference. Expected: 0.91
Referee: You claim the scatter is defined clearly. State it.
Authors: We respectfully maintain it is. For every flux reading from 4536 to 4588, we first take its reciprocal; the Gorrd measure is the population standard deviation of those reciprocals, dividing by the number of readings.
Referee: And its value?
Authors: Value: 0.0034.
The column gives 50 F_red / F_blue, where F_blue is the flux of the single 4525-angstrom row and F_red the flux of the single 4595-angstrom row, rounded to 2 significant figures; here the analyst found 57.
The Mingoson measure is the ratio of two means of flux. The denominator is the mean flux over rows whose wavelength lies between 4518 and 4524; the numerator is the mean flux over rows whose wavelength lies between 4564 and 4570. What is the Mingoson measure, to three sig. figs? 1.04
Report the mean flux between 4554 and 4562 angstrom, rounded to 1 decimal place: 12.4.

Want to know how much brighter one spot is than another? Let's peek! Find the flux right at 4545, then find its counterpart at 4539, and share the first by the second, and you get 0.87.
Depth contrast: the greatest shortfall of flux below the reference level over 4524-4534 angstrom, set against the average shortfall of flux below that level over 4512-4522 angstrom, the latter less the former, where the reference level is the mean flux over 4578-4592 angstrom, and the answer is -1.67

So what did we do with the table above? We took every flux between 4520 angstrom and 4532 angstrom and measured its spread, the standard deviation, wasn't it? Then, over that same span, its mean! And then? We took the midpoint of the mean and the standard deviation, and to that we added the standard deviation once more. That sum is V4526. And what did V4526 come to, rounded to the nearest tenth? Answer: 6.6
